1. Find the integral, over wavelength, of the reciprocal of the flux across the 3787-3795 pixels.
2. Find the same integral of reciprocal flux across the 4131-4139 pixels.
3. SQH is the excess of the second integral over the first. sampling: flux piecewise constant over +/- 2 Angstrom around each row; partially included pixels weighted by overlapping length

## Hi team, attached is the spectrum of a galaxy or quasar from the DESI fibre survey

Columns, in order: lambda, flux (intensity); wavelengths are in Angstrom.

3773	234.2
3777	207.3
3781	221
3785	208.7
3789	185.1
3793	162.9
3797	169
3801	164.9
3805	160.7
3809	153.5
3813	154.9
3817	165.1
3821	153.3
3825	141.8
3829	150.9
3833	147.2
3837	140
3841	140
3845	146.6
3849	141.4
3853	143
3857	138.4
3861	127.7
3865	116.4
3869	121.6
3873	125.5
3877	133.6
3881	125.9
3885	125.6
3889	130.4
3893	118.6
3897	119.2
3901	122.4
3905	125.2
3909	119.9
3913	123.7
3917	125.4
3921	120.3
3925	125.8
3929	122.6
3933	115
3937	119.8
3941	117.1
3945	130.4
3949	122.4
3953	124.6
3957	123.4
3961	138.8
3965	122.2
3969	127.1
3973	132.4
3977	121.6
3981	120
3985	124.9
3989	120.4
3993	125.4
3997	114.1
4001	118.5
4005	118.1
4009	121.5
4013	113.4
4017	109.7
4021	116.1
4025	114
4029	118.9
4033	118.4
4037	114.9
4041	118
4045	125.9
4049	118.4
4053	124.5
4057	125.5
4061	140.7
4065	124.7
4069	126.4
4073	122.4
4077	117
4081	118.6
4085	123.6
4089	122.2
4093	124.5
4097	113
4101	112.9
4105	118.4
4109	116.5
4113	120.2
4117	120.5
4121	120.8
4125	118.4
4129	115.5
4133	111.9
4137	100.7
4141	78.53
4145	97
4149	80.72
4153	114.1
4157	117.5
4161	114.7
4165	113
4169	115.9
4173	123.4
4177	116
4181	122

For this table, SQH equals 0.029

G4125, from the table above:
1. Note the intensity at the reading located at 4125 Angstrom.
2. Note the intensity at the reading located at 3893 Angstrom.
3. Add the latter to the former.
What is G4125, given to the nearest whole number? 237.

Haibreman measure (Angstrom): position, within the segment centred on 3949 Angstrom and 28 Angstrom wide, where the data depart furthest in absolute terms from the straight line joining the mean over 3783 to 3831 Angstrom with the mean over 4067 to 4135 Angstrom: 3941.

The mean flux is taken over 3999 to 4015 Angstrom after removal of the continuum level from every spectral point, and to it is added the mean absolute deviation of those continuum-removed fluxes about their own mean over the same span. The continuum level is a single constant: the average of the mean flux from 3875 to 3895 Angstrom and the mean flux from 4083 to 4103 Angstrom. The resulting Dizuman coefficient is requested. -3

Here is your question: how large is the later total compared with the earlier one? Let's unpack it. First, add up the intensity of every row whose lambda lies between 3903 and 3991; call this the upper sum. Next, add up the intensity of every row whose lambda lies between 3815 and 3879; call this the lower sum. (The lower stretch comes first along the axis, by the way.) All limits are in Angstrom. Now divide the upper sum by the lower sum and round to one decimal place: 1.2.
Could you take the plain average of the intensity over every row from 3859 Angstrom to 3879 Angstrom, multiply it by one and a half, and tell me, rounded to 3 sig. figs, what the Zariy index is 187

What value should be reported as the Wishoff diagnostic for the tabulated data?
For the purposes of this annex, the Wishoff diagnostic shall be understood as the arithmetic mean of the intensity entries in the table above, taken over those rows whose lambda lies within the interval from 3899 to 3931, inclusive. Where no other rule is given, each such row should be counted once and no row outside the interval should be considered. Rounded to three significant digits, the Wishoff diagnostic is 123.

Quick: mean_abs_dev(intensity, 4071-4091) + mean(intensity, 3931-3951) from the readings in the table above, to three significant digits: 123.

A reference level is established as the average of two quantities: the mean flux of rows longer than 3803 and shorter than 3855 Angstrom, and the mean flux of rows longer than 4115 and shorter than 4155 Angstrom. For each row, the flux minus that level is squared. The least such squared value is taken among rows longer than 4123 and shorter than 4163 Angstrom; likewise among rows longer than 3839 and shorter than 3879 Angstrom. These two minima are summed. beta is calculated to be 82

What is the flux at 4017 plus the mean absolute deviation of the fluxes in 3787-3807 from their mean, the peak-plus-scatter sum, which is 117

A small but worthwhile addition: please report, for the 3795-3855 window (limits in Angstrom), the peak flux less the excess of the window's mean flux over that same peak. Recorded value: 187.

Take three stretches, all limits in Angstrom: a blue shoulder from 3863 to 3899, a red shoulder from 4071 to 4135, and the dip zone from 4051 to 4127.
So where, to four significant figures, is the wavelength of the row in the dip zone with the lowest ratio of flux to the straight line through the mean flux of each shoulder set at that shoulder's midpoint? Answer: 4101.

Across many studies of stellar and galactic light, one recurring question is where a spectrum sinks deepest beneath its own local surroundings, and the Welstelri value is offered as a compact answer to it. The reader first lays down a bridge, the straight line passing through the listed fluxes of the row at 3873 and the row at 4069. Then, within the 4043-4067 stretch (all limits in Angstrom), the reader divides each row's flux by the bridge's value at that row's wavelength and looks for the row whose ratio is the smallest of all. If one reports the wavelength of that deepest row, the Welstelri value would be 4049 Angstrom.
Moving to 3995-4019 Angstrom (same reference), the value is 4017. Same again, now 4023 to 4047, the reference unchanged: 4025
